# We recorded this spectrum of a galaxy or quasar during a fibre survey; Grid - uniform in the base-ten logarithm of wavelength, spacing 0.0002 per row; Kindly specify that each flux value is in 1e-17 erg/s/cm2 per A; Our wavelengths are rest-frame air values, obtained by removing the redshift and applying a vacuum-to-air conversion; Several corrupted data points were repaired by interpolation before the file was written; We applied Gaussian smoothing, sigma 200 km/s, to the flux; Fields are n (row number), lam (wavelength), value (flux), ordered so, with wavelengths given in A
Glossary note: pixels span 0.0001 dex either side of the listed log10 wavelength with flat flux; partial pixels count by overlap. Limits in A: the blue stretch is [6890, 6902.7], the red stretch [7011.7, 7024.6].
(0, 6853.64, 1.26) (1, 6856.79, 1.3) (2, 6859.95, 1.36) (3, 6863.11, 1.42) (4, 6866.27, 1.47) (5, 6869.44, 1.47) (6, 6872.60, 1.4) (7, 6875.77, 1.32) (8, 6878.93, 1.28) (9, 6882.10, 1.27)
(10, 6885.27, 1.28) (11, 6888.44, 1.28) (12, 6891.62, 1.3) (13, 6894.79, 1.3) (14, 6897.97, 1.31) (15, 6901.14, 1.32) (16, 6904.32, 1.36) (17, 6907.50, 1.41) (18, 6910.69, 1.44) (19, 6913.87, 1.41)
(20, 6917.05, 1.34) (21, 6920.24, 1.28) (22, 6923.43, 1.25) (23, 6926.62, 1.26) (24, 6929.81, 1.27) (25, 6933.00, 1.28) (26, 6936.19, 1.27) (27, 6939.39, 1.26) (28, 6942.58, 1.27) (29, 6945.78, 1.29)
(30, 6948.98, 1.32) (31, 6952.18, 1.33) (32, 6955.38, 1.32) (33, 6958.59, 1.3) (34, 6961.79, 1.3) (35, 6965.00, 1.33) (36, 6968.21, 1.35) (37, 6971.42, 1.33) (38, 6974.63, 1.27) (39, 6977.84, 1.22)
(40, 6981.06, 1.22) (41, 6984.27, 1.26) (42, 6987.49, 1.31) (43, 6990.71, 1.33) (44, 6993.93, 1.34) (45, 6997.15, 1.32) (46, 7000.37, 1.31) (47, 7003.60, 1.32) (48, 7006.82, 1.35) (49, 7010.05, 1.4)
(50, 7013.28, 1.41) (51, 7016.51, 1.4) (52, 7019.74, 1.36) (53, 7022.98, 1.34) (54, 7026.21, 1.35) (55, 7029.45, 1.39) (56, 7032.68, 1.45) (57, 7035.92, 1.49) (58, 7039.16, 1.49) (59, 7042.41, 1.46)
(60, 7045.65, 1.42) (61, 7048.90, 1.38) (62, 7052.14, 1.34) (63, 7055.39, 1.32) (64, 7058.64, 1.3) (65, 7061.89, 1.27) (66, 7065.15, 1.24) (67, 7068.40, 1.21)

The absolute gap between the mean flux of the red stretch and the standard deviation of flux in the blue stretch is 1.37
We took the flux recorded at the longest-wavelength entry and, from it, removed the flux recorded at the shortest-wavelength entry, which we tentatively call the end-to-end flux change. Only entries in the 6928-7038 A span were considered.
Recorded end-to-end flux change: 0.22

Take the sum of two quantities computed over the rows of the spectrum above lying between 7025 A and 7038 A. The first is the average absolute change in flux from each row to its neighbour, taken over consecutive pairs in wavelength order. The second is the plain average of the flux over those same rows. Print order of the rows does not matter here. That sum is 1.47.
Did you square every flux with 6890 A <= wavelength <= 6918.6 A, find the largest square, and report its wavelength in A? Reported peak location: 6910.69 A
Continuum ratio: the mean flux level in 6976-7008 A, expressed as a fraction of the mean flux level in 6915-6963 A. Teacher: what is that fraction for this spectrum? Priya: 1.01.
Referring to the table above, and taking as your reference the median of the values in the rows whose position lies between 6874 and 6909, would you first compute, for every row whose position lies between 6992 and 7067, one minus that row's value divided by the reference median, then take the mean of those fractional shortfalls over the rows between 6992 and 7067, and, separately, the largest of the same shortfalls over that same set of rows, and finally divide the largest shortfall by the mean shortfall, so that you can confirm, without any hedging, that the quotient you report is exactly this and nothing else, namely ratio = -0.9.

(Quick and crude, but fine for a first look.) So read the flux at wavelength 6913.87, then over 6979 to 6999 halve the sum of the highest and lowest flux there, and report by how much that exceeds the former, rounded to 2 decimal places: -0.13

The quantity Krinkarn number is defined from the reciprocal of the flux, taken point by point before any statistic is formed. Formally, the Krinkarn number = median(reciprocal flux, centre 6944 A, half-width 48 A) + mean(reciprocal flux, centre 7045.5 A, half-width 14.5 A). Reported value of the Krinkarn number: 1.48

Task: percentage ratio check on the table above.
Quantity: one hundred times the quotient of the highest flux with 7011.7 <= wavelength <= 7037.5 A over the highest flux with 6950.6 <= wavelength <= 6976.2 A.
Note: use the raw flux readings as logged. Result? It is 110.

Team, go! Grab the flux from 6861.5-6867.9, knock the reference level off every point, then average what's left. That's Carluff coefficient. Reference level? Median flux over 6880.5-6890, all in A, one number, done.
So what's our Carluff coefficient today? 0.16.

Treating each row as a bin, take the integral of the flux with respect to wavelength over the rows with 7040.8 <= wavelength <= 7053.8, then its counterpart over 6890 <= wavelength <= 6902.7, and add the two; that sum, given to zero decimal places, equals 35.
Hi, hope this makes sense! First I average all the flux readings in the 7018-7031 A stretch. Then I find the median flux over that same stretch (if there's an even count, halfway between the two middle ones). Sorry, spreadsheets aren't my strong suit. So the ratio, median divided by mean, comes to 0.996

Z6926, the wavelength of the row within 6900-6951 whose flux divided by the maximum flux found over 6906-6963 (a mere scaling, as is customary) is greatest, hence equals 6910.69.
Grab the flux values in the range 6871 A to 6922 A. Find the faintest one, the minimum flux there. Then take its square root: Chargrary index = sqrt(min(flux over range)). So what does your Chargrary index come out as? 1.13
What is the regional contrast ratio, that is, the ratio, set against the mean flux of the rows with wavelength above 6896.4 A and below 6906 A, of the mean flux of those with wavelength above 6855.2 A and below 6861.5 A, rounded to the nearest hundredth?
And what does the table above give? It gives 1.00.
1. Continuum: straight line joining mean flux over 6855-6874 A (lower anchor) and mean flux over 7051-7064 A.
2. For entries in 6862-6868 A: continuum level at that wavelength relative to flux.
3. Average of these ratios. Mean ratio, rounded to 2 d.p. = 0.97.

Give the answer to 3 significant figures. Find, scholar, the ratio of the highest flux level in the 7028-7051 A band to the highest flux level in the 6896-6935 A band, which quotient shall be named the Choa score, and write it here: 1.03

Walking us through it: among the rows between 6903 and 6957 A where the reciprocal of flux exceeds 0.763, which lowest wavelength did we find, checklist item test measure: 6920.24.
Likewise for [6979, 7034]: 6981.06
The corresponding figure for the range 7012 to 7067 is 7058.64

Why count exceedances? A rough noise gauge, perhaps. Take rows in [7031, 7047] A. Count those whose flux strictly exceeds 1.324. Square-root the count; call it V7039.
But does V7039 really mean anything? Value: 2.2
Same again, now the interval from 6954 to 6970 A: 1.4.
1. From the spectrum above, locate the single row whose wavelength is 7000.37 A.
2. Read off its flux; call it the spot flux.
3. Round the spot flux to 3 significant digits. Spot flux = 1.31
